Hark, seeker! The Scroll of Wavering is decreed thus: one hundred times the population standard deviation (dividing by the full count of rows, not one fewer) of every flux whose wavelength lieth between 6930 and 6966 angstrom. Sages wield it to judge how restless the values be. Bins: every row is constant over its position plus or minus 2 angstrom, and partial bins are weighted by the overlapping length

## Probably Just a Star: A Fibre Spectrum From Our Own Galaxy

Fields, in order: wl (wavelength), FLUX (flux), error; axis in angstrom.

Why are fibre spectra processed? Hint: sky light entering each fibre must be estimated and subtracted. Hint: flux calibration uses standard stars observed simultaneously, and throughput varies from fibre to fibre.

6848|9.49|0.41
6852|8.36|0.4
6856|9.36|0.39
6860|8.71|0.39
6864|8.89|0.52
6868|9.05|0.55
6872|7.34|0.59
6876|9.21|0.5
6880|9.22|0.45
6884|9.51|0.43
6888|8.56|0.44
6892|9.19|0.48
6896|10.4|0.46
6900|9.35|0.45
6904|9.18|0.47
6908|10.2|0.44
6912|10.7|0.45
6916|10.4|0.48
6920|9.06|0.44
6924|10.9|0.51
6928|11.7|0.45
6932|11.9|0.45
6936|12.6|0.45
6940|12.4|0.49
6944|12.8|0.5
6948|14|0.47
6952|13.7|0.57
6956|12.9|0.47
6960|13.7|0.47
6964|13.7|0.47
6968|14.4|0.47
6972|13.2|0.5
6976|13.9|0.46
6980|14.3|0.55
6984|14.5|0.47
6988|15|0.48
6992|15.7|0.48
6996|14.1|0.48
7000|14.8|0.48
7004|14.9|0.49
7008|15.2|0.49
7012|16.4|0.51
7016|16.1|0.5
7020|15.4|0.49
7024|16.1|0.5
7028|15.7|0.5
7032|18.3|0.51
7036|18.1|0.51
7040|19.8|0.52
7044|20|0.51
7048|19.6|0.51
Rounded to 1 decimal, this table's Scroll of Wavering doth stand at 68.3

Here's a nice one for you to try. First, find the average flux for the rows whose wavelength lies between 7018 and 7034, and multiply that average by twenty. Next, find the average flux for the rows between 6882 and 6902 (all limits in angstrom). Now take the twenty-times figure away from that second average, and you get -318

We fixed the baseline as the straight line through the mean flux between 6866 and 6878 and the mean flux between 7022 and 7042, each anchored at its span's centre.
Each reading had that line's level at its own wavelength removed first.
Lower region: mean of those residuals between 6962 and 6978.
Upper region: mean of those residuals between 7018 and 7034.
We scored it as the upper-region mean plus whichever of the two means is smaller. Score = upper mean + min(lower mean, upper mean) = -1.8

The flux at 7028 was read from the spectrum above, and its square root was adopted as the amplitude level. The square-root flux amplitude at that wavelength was 4.0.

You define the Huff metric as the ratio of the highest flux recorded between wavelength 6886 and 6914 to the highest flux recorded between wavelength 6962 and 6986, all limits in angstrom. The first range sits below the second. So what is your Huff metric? 0.74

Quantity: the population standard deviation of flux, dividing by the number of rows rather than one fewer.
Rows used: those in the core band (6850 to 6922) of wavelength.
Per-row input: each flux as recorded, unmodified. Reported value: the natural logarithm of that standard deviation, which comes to -0.24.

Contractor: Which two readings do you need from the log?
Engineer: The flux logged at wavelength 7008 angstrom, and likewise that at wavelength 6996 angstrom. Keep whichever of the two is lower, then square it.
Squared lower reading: 199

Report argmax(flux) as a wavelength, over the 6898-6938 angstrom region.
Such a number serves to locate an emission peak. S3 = 6936 angstrom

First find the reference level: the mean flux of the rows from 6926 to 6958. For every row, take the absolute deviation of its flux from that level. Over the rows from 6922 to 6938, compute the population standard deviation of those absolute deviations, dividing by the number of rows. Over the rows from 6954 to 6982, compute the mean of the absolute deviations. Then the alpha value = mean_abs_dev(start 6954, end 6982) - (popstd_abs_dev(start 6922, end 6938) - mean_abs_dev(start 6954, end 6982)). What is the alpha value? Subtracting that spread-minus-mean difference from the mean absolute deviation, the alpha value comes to 1.4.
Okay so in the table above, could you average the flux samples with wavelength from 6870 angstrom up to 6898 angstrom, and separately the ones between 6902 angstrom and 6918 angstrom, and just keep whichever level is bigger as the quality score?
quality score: 10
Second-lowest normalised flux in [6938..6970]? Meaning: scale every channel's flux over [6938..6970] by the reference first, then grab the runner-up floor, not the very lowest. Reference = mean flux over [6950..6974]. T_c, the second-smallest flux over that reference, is 0.94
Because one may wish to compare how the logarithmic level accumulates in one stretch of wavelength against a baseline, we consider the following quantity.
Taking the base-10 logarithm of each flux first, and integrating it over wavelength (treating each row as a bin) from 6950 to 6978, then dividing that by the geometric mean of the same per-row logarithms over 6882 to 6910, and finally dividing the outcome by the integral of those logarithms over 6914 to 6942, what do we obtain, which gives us 1.11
